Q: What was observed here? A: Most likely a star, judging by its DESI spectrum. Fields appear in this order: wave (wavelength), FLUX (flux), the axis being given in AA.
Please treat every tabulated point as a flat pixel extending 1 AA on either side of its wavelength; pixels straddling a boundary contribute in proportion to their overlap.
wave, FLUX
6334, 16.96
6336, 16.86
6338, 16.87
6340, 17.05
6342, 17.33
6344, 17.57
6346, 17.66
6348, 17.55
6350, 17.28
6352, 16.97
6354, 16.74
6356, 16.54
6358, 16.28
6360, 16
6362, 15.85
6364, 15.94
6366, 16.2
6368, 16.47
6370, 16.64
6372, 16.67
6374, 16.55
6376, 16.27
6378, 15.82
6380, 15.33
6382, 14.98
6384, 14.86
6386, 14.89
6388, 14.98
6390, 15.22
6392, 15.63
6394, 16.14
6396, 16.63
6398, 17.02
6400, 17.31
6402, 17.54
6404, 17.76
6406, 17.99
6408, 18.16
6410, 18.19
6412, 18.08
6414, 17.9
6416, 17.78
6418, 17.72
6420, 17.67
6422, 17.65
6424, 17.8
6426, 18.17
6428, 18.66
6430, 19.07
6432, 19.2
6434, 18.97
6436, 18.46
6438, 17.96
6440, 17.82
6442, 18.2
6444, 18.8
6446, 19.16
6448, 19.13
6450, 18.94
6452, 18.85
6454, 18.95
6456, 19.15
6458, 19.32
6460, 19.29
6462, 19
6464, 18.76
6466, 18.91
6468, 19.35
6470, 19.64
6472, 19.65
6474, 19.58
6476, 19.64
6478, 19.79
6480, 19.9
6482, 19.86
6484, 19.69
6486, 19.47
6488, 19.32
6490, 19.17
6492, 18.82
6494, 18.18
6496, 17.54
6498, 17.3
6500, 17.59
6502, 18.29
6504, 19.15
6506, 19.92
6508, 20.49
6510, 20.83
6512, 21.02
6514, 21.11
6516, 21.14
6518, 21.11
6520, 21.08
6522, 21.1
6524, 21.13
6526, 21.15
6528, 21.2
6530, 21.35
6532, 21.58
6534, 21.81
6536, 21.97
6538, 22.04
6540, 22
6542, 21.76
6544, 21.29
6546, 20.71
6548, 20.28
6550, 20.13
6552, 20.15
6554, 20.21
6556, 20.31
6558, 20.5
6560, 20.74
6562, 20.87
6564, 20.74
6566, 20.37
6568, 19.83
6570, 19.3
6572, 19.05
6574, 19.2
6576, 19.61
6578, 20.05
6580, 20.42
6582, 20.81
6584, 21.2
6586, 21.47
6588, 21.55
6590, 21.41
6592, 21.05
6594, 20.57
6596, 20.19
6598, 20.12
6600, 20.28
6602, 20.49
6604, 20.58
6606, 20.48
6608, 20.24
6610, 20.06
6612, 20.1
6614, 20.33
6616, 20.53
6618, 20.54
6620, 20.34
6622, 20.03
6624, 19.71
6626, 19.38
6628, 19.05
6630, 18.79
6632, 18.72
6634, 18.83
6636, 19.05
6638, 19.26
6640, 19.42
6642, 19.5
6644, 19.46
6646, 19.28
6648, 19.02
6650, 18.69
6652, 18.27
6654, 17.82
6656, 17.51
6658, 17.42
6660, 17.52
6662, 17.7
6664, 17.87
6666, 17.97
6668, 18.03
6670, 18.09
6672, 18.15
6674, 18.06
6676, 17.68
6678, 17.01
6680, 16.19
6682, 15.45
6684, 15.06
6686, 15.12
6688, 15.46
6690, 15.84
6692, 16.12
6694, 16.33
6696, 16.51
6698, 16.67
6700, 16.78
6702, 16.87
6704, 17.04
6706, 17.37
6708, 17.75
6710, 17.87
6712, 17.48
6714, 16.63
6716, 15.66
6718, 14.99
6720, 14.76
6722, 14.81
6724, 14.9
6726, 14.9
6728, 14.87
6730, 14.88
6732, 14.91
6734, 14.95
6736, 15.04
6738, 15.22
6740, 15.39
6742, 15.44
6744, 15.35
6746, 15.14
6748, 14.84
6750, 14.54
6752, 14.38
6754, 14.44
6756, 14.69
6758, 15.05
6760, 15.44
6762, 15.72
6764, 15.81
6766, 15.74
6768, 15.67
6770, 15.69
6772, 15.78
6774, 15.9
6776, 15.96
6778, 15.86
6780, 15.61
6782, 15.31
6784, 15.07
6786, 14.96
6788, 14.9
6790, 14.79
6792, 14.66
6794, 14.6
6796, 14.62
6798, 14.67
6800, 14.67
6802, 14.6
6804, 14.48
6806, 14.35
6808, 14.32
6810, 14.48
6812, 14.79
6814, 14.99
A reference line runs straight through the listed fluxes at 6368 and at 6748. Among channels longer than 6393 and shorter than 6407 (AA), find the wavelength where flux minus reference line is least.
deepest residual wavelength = 6394 AA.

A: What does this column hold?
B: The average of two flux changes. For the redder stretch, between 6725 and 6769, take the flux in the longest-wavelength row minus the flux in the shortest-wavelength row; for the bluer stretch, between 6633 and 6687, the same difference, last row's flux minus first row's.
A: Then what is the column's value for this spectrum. -1.5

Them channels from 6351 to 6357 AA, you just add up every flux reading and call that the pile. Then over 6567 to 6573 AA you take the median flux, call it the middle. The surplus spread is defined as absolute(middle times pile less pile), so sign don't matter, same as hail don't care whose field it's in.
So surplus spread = 920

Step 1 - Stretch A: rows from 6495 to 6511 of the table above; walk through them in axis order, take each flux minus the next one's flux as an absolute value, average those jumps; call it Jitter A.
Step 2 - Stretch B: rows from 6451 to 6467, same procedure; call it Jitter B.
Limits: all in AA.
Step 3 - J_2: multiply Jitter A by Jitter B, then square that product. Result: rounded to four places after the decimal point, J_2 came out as 0.0082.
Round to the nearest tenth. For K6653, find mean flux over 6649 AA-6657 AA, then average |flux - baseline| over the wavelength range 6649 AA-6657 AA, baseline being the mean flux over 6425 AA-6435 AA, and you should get 0.7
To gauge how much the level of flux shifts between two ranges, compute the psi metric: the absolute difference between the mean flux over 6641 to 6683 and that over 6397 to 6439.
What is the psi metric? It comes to 0.1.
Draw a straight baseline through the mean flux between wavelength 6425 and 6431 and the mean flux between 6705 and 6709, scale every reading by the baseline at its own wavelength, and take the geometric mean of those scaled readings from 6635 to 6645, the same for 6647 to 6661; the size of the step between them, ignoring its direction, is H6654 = 0.071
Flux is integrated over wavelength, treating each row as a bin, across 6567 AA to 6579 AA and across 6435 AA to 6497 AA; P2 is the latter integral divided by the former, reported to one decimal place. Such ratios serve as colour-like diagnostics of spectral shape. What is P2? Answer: 5.0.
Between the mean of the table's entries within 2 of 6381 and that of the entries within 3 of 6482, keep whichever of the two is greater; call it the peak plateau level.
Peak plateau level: 19.8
